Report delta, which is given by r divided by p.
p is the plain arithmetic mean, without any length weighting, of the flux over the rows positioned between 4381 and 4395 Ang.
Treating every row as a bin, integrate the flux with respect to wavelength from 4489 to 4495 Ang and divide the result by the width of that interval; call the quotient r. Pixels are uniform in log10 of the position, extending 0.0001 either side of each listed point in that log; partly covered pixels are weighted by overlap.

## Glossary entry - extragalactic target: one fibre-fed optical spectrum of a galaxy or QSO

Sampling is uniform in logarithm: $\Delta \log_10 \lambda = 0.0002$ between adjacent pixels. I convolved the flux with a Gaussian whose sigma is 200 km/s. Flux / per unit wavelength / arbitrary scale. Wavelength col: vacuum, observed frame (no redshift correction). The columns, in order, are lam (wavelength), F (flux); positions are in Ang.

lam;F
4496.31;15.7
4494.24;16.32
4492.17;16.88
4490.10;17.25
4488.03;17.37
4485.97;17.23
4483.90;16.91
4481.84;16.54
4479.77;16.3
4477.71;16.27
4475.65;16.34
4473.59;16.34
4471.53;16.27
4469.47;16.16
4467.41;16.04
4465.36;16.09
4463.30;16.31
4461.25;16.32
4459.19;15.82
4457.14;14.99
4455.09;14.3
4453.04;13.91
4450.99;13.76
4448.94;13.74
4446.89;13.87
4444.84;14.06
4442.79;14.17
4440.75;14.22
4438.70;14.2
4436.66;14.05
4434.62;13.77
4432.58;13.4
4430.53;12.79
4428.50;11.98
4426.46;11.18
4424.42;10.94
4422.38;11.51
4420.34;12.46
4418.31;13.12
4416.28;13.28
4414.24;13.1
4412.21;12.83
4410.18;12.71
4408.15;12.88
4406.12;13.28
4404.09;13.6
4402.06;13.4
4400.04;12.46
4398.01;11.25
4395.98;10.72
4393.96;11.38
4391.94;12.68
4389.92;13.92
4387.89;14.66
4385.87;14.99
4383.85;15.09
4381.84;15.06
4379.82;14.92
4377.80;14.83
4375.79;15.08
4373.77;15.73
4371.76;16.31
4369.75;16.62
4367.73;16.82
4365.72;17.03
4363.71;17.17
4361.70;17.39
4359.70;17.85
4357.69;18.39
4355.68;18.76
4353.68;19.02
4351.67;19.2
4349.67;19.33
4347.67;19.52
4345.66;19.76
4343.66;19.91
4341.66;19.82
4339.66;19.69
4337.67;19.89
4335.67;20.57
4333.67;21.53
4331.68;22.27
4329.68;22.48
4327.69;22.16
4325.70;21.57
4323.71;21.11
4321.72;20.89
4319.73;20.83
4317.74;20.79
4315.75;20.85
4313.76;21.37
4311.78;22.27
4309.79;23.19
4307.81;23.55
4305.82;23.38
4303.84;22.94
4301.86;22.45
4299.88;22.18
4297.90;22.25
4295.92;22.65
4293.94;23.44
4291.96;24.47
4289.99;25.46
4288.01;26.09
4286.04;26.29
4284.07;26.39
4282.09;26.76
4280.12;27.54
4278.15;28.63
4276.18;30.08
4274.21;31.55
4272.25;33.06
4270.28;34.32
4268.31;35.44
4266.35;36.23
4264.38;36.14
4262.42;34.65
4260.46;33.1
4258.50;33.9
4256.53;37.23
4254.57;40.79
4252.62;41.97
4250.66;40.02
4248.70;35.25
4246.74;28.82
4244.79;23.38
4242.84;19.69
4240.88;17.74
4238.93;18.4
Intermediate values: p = 14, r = 17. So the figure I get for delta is 1.20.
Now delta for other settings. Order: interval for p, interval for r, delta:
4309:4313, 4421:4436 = 0.54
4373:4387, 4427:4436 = 0.86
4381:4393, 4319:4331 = 1.50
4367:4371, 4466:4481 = 0.97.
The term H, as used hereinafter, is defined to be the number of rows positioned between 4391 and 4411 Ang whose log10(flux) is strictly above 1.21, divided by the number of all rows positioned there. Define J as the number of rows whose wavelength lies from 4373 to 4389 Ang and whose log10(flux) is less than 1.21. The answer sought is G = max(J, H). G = 8.0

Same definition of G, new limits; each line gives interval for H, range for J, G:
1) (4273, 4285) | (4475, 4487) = 1.0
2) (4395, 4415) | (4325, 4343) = 0.0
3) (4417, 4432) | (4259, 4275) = 0.0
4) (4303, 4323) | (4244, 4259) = 1.0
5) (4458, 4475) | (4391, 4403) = 6.0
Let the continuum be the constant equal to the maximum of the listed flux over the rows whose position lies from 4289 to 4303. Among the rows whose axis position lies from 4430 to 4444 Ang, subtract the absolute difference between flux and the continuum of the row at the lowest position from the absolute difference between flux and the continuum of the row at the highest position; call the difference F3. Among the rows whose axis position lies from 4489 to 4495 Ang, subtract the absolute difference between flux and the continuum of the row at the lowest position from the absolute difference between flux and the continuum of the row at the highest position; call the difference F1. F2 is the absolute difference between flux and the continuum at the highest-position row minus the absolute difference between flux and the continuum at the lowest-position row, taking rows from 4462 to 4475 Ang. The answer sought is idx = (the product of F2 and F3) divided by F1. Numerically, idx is 0.04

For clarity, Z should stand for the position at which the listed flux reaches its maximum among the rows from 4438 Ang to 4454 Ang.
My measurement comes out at 4440.75 Ang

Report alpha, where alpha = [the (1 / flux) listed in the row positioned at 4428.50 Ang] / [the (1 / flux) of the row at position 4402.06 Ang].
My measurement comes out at 1.12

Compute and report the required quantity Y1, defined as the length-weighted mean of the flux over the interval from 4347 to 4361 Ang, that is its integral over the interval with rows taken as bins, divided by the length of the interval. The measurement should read 19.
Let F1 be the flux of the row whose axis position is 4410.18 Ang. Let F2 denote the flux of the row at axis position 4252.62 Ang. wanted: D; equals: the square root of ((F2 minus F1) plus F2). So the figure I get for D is 8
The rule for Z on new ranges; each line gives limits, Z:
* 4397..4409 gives 4404.09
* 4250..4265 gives 4252.62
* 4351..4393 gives 4351.67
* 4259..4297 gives 4266.35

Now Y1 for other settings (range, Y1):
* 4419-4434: 12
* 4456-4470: 16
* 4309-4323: 21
